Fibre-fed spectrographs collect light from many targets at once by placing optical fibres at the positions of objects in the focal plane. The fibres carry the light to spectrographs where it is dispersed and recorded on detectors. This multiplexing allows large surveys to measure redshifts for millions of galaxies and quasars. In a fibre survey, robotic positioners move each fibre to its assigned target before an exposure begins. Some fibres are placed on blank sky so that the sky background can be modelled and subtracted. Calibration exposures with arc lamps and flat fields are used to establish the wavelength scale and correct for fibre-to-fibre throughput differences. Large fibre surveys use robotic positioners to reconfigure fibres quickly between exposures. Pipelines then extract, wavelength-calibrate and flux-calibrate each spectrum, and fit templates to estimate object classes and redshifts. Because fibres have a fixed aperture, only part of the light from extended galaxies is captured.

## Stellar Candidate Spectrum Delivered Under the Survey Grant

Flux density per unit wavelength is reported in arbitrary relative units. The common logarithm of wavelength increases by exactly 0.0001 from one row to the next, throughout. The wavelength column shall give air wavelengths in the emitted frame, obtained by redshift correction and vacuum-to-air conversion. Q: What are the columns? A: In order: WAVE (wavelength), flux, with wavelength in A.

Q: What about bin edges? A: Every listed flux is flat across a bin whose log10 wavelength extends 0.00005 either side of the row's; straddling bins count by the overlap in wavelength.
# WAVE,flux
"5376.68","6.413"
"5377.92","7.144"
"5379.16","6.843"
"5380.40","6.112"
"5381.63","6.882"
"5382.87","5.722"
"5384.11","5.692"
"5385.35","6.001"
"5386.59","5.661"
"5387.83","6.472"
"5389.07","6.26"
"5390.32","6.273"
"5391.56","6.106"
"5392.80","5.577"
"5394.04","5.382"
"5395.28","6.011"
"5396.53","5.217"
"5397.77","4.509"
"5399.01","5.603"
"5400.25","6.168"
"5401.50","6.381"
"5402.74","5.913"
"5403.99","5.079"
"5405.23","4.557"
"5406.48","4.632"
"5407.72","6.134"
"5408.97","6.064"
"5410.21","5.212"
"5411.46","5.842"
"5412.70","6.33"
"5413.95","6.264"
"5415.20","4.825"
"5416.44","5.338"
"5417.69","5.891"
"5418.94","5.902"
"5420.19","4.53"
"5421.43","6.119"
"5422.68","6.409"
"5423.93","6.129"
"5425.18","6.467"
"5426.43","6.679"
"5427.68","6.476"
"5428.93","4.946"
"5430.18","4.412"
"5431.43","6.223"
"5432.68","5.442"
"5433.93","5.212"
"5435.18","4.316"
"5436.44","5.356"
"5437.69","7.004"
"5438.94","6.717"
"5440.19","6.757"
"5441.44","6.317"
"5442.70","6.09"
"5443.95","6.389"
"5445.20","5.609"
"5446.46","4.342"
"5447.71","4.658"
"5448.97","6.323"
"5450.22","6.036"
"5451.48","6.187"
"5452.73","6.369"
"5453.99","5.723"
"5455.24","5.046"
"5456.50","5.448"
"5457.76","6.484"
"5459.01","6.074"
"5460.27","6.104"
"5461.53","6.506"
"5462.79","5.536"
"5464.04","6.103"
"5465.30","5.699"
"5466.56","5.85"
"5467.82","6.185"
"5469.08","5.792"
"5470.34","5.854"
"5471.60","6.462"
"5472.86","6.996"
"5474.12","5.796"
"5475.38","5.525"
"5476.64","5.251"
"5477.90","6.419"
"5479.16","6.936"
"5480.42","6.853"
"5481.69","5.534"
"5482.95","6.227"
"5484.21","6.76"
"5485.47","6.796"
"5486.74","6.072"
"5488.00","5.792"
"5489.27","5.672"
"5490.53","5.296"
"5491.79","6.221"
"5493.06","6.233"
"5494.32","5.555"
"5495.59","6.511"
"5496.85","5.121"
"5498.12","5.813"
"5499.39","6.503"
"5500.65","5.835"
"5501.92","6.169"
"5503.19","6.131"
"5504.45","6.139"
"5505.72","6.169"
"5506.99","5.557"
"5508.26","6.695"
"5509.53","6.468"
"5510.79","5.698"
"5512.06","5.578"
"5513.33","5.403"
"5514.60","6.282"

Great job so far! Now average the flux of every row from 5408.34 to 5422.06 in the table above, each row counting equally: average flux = 5.67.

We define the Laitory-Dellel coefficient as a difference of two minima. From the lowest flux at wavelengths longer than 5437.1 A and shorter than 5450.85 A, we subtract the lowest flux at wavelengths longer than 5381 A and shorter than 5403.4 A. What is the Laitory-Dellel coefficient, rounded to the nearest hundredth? -0.17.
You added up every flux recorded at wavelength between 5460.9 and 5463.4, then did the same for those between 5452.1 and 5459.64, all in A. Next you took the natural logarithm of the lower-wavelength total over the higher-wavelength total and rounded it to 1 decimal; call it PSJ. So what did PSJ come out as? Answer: 1.1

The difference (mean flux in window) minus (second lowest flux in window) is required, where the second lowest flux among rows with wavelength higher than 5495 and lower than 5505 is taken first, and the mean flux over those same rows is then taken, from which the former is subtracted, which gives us 0.21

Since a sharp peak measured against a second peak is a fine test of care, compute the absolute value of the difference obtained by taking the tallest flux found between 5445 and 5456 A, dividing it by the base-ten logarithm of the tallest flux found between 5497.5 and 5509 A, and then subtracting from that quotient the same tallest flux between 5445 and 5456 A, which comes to 1.34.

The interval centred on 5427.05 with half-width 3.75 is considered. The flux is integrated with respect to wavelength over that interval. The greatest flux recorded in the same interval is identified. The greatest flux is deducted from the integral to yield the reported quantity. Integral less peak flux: 37.2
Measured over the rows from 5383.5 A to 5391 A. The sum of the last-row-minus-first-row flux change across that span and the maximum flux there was 7.1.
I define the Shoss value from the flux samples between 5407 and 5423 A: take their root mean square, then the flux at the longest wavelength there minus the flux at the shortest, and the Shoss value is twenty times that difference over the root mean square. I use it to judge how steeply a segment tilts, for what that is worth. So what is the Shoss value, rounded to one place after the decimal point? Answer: 1.0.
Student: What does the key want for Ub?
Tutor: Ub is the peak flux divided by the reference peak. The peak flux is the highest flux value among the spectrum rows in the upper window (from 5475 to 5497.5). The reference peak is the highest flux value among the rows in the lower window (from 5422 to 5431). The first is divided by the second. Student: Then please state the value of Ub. 1.038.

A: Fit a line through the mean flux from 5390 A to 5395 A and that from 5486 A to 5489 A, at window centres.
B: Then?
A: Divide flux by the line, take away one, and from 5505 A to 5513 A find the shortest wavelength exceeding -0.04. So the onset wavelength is 5505.72 A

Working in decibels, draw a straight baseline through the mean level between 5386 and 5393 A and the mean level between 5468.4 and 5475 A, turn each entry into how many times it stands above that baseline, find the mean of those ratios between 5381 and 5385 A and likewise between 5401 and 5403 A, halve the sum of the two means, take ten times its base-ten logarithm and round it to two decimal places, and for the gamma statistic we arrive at 0.04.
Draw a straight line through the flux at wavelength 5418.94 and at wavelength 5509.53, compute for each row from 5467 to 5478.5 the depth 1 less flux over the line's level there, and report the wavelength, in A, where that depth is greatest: 5476.64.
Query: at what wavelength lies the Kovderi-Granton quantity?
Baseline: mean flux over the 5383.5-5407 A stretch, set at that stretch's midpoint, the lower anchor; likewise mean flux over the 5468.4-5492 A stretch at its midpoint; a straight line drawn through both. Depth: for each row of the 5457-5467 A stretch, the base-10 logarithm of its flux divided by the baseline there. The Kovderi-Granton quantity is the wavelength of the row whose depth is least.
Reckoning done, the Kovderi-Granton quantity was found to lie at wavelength 5462.79 A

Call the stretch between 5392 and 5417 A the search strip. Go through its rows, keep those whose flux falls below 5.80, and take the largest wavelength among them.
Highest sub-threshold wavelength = 5416.44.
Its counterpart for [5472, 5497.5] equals 5496.85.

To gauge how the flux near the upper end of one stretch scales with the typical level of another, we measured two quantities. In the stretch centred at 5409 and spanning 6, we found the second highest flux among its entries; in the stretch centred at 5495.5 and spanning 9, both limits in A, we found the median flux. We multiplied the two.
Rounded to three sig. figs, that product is 37.7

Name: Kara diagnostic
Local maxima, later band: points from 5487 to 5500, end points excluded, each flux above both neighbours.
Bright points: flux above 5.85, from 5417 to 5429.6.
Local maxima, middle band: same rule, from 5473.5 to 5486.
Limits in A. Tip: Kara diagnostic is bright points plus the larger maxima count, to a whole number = 10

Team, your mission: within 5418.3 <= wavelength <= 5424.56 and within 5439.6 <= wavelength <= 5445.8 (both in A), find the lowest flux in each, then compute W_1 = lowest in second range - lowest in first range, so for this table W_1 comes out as 1.1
